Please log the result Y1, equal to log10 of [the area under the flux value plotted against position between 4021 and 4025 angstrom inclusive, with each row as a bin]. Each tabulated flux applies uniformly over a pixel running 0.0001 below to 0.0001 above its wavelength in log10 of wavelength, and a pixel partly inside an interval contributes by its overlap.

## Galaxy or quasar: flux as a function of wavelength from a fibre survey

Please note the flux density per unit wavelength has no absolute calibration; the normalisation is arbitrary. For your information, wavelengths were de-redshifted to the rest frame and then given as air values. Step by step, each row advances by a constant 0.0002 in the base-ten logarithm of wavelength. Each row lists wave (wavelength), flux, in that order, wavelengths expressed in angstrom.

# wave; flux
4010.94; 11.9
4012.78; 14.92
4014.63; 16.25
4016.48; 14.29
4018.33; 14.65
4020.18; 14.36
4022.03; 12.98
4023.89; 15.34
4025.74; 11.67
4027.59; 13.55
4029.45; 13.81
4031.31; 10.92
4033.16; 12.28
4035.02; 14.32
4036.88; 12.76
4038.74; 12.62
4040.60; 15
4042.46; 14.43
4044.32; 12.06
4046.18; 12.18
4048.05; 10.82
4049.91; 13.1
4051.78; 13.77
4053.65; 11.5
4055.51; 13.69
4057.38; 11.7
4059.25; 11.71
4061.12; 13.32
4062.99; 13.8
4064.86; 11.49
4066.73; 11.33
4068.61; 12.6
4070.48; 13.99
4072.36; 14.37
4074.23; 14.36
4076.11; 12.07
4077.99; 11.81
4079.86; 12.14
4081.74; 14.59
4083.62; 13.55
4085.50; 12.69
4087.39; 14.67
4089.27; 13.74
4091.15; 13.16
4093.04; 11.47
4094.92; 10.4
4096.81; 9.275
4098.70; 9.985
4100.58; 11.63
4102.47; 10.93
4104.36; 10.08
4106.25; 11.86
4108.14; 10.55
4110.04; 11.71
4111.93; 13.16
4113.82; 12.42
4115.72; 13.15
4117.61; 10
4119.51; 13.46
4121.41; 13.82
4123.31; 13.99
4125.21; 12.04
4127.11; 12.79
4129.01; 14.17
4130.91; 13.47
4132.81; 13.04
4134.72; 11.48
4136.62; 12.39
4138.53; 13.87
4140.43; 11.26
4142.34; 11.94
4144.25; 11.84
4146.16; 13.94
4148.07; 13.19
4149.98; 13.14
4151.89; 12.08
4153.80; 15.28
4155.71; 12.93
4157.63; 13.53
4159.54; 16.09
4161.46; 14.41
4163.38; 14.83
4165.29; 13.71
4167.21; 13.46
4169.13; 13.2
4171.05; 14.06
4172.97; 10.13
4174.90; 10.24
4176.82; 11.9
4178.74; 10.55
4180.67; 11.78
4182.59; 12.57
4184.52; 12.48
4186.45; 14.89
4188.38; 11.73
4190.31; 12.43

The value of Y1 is 1.75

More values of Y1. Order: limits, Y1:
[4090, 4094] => 1.70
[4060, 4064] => 1.73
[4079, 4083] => 1.73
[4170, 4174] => 1.68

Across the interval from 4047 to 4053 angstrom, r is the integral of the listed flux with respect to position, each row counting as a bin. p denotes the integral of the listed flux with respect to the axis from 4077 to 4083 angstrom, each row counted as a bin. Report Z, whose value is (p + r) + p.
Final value 230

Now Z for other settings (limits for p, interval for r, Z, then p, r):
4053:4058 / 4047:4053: 199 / 62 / 75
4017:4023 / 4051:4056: 233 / 84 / 65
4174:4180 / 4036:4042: 213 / 66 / 81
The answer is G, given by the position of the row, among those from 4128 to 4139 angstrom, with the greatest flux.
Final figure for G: 4129.01 angstrom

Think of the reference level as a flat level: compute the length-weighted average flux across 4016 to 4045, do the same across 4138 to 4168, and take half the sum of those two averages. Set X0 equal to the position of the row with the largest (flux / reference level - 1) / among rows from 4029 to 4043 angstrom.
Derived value 4040.60 angstrom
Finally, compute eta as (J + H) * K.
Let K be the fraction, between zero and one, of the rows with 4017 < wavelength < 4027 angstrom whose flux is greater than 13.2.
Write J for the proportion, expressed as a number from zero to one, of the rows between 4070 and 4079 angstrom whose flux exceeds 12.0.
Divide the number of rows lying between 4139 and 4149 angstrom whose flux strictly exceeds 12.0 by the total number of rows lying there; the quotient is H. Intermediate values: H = 0.40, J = 0.80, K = 0.6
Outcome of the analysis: 0.7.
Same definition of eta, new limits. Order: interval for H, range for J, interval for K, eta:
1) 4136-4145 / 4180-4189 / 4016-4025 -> 0.8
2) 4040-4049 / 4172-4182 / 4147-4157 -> 0.2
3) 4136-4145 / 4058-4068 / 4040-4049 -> 0.3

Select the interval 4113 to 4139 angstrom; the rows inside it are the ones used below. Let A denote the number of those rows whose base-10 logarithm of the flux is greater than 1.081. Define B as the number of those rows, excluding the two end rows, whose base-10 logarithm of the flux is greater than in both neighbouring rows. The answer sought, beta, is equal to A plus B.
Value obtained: 14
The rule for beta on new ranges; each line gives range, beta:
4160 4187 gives 13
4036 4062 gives 14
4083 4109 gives 8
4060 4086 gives 14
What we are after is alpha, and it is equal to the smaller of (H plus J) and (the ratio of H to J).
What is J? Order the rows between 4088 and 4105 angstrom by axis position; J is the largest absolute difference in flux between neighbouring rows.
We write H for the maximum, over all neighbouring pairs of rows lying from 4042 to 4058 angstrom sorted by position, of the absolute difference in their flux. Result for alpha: 1.4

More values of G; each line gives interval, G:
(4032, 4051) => 4040.60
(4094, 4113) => 4111.93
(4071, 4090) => 4087.39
